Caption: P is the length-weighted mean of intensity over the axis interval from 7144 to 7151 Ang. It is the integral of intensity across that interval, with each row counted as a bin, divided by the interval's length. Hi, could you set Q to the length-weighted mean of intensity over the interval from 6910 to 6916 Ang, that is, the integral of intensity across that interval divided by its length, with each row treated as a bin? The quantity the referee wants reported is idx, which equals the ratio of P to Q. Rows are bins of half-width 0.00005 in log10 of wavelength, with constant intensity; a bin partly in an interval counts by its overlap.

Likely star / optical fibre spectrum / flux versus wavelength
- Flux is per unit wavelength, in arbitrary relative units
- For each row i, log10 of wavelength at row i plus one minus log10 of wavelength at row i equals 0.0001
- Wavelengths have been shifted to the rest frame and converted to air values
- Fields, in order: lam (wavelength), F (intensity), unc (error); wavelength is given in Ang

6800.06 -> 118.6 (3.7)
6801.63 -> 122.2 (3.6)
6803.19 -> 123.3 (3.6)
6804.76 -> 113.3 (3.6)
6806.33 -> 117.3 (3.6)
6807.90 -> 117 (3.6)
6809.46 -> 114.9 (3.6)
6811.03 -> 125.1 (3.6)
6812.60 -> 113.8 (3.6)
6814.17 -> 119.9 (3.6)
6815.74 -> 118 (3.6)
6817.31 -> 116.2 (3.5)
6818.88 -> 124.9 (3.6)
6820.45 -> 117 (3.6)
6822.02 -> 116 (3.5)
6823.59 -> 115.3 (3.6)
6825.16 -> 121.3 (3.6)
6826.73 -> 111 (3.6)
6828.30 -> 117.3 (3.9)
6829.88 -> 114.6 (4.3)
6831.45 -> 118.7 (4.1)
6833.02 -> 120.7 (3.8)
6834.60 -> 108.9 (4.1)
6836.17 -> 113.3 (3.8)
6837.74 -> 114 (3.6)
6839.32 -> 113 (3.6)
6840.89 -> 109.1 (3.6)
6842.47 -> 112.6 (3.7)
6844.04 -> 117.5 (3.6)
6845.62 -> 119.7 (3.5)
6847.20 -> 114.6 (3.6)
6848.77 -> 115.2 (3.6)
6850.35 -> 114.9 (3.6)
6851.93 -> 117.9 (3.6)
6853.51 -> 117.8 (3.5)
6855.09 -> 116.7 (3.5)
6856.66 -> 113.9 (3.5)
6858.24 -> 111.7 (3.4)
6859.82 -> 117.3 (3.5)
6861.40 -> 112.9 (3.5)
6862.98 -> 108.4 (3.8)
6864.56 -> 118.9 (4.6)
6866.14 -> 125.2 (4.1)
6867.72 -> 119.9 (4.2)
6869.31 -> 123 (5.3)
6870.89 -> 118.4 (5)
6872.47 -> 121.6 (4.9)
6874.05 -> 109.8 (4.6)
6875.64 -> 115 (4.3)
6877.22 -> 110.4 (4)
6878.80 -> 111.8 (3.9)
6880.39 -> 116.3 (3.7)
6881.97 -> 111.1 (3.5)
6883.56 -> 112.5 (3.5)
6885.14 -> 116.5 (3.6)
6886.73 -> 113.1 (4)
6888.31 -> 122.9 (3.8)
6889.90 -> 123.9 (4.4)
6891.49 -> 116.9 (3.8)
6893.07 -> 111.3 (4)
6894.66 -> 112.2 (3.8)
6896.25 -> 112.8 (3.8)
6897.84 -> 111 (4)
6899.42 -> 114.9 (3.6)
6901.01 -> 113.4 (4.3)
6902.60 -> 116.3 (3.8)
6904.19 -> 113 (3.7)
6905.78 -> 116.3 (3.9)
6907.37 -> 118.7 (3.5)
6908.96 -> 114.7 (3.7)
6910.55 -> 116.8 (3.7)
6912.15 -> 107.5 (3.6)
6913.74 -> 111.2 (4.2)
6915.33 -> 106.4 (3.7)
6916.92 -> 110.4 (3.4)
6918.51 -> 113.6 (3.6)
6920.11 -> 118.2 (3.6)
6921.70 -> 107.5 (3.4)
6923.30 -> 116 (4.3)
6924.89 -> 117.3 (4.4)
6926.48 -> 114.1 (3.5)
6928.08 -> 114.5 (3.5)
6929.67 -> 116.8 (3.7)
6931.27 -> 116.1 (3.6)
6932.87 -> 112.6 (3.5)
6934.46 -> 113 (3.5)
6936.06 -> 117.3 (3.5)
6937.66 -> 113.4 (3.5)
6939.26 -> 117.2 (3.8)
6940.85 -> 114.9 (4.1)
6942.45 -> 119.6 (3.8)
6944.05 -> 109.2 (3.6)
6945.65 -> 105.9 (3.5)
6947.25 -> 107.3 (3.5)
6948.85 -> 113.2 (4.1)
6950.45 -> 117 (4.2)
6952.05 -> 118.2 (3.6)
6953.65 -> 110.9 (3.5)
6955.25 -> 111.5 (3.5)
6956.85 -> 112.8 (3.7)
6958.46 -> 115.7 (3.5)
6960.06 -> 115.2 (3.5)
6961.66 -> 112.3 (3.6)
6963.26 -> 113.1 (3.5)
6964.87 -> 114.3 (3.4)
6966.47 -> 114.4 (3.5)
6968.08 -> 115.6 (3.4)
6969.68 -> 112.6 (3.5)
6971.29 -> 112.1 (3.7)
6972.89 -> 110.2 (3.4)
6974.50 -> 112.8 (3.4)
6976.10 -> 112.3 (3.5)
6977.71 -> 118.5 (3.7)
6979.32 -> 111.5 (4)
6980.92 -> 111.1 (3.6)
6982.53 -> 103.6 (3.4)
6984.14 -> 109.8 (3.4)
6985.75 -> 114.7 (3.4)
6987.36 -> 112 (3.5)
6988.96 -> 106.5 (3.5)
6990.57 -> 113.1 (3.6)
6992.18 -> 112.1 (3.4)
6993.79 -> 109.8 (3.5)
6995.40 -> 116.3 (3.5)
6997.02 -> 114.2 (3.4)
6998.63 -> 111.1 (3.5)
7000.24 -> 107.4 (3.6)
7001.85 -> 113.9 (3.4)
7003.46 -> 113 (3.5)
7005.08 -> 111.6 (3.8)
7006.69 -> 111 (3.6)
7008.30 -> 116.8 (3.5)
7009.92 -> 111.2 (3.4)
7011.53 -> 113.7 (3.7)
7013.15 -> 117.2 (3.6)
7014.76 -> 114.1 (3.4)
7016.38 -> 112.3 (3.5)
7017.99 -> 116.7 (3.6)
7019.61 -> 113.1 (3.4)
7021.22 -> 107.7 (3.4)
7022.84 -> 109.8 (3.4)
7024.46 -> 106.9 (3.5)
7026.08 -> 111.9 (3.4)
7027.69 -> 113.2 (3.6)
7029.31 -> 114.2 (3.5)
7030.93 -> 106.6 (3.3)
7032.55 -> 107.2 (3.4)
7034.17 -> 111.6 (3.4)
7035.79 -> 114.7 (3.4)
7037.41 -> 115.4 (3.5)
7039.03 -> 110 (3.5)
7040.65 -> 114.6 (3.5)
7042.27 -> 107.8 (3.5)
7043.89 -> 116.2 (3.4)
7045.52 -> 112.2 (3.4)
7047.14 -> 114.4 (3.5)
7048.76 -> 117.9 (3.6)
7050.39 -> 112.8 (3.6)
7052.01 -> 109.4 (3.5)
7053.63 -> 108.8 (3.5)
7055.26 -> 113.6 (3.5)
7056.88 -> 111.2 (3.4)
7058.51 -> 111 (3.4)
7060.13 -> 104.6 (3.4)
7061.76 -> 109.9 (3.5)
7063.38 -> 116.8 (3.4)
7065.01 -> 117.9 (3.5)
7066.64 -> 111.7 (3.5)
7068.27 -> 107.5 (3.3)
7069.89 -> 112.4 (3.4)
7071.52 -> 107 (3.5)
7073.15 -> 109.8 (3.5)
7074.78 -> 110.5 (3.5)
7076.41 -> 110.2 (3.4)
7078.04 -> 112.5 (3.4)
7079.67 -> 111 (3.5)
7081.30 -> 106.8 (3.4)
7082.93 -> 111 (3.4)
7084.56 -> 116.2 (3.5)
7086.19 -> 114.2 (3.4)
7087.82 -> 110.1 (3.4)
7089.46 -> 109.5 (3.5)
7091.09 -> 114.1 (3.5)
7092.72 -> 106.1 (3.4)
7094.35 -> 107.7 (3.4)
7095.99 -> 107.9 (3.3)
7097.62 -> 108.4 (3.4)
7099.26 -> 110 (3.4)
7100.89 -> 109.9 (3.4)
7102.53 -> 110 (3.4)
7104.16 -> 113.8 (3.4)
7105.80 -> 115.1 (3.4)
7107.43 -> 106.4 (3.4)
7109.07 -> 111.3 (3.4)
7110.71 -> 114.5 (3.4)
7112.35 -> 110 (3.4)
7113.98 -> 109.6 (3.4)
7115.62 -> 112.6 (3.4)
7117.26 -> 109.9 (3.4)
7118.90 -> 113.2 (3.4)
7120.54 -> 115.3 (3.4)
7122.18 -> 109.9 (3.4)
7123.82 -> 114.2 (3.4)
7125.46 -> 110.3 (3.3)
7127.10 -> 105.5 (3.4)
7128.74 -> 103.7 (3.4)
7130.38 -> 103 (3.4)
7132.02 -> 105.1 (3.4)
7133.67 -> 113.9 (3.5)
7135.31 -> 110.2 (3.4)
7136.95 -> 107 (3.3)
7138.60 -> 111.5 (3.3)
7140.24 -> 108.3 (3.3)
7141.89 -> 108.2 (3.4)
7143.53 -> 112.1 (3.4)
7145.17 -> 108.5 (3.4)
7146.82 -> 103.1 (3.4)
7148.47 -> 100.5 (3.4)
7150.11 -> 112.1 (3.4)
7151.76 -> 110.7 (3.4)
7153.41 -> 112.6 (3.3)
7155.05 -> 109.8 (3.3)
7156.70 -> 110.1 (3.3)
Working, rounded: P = 106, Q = 110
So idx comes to 0.97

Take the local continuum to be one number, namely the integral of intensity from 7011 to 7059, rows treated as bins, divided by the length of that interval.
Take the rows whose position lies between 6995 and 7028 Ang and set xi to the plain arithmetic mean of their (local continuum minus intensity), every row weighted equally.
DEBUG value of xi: -0.3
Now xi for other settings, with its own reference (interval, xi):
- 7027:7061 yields 0.4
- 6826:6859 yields -2.7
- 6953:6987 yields -0.4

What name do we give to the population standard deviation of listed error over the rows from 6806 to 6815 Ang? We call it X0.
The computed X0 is 0.00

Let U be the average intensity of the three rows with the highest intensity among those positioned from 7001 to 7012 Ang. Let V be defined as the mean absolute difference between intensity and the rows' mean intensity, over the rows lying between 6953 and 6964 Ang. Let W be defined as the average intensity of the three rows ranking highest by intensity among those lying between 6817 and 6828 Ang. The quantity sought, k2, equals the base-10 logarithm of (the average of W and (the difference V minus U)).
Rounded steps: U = 115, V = 1.4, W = 121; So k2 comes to 0.58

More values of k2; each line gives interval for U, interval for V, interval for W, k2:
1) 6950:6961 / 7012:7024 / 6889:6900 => 0.32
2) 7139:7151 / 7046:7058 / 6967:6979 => 0.55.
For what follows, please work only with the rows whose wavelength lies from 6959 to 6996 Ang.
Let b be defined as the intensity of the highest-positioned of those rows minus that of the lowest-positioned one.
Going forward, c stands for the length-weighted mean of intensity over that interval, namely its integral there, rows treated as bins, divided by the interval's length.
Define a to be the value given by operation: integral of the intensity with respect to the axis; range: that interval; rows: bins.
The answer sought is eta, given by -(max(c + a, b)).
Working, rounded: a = 4158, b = 1.1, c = 112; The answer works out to -4270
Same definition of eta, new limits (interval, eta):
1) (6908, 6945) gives -4325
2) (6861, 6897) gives -4288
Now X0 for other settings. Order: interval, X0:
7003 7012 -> 0.13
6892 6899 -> 0.10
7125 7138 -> 0.06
